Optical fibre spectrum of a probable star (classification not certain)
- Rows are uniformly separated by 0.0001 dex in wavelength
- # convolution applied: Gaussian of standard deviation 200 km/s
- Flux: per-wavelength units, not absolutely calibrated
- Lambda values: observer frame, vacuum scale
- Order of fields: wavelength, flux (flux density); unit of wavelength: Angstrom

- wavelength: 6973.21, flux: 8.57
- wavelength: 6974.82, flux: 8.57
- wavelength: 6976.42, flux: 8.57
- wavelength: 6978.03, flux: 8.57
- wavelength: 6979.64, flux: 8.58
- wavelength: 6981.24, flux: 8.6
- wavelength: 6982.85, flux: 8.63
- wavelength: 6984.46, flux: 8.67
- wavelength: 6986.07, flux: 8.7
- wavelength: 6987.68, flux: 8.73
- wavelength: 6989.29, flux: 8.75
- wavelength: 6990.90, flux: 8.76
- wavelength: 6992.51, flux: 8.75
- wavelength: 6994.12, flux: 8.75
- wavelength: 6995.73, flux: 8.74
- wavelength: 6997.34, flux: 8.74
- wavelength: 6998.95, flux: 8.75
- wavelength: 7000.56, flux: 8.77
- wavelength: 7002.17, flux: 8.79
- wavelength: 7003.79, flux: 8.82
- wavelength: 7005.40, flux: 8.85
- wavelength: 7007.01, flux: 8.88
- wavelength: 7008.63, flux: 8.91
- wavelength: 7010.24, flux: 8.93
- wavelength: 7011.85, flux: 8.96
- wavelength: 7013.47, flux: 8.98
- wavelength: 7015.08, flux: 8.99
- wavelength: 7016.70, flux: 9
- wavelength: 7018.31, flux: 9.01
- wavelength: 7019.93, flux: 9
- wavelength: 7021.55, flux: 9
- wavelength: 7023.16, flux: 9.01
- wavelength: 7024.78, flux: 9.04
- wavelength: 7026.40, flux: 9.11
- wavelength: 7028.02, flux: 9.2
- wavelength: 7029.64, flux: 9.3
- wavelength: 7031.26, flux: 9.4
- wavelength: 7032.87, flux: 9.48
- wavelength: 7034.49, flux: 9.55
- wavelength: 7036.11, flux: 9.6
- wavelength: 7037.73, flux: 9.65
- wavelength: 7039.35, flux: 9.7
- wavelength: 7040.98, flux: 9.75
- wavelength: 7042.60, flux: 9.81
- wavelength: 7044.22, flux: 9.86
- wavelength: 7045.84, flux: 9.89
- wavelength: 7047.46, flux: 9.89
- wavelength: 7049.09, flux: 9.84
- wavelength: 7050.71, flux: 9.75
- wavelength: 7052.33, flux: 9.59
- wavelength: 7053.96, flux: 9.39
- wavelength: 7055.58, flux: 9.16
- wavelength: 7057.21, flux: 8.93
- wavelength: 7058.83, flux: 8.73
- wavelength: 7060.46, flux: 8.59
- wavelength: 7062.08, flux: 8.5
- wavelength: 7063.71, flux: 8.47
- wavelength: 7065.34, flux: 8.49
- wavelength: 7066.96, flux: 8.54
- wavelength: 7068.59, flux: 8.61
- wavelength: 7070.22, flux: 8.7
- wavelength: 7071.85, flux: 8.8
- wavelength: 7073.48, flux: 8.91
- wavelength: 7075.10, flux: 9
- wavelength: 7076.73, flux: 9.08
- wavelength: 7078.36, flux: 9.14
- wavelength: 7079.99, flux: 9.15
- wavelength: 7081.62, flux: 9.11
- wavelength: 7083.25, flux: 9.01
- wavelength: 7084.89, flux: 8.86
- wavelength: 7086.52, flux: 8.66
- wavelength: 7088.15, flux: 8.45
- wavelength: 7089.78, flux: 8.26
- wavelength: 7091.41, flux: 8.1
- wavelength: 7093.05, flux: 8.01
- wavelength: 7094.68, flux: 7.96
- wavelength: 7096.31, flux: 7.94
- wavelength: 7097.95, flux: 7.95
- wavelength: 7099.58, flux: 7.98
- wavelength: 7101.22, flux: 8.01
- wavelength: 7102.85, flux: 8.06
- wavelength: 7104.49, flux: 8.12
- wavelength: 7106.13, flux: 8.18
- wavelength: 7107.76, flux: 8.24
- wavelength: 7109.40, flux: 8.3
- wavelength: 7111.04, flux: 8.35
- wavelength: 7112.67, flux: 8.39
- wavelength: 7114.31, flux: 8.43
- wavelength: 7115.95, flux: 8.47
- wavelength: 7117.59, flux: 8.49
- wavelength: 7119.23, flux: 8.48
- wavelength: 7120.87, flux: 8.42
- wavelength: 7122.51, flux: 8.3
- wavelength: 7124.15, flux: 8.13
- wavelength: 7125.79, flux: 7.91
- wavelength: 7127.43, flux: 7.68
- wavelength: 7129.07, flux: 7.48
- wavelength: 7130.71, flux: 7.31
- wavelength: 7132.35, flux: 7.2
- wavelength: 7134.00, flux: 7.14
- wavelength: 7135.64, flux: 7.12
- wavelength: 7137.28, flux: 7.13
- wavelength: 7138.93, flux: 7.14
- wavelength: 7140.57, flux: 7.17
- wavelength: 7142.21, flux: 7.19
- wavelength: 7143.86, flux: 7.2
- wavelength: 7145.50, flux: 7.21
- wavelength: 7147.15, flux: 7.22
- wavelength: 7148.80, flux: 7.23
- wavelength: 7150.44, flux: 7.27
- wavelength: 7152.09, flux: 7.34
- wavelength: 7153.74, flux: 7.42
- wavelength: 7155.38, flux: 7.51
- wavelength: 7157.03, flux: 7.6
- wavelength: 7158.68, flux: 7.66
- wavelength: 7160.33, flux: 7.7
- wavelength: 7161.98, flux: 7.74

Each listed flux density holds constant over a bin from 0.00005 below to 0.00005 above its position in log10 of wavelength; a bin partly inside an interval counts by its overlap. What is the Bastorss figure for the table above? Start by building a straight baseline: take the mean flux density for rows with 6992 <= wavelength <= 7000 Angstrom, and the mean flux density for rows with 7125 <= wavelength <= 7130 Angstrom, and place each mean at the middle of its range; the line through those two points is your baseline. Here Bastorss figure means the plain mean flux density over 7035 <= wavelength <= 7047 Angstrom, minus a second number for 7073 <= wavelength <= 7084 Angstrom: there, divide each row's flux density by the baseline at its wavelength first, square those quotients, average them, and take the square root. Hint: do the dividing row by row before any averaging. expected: 8.6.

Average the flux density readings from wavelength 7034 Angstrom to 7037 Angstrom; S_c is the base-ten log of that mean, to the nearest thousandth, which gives 0.981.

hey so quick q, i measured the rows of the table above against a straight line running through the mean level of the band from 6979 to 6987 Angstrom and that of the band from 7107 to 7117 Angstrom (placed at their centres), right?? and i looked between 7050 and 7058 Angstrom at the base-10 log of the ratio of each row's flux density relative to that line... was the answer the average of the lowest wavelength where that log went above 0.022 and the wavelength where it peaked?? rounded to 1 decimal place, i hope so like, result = 7050.7 Angstrom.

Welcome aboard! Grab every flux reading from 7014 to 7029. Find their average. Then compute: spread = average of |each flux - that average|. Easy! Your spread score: 0.05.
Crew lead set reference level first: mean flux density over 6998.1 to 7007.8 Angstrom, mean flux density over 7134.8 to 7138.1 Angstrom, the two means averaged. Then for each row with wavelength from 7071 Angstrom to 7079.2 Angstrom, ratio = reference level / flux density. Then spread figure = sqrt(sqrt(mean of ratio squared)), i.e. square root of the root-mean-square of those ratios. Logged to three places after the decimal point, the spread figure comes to 0.942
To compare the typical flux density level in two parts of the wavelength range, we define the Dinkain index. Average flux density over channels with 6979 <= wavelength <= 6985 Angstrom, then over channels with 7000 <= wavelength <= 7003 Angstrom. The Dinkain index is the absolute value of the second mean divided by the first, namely 1.02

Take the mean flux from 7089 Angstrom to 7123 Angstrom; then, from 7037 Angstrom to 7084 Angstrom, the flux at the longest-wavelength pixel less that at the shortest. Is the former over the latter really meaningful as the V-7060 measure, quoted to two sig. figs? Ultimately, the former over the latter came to -13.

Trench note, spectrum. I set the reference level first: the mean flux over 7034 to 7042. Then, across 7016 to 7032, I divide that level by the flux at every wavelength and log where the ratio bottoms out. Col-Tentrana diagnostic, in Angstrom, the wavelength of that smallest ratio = 7031.26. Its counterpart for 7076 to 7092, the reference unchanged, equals 7079.99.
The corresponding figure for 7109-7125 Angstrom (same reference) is 7117.59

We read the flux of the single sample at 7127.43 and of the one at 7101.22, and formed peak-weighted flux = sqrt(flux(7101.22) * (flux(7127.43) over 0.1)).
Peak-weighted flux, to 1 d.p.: 24.8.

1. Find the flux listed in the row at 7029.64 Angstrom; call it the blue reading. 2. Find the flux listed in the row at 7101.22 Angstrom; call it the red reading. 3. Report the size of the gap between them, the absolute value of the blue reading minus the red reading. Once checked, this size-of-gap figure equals 1.3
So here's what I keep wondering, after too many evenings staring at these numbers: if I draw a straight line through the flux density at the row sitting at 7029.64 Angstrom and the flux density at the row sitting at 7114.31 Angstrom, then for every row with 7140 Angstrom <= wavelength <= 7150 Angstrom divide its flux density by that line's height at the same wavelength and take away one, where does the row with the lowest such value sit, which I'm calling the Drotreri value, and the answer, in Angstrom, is 7140.57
